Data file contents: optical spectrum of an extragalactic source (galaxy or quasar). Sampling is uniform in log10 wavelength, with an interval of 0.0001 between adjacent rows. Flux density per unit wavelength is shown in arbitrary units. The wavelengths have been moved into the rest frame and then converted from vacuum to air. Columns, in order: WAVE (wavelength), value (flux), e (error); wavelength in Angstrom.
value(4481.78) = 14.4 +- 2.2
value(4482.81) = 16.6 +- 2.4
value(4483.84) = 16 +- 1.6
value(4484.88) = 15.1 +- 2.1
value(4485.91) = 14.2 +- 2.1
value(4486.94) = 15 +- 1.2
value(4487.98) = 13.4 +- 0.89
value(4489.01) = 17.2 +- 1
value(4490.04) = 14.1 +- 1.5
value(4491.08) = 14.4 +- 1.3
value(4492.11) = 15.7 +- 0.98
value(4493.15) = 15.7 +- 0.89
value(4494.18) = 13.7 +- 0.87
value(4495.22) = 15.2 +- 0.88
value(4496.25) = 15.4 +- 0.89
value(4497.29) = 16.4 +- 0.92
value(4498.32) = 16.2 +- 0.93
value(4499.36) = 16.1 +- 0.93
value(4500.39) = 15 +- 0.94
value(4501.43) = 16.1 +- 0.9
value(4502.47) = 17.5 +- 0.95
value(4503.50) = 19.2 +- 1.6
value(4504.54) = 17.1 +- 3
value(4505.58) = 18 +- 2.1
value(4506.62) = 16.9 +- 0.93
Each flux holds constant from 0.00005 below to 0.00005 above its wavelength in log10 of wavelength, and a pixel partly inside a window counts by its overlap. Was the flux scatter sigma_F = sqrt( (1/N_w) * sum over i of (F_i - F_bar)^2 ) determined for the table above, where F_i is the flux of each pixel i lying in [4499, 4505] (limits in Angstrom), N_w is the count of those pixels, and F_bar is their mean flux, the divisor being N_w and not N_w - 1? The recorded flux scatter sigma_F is 1.33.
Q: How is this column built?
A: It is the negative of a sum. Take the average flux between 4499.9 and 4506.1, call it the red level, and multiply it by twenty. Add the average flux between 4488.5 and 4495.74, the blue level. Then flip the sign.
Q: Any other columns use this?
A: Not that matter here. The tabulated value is -358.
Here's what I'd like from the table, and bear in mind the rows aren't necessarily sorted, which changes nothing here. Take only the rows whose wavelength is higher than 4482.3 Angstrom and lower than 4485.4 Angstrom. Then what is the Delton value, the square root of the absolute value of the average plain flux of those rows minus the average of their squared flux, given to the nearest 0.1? 15.4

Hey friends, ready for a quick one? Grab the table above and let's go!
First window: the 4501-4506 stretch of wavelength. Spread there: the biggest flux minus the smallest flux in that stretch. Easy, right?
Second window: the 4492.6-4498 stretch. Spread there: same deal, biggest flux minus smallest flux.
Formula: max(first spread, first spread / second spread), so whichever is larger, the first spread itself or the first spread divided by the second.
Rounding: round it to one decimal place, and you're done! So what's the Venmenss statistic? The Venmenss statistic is 3.1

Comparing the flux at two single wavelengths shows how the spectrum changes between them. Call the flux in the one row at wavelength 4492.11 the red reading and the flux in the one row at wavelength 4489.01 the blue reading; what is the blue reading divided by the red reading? 1.10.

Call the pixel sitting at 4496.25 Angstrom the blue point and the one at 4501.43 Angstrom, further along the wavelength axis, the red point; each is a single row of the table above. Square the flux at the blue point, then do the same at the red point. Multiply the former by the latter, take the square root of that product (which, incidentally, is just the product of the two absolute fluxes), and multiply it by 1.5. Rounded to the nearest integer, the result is 372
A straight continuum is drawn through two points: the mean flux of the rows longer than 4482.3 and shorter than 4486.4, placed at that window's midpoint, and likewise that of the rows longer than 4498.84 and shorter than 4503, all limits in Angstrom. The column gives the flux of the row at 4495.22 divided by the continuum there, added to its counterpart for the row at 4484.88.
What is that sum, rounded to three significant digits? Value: 1.93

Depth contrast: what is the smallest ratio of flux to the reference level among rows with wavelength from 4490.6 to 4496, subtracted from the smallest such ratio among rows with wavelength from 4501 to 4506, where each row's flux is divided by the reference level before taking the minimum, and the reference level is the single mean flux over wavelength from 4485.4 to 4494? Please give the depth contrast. 0.16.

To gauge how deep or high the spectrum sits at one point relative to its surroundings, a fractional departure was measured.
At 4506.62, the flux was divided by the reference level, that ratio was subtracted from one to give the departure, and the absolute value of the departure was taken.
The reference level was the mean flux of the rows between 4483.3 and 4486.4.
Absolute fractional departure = 0.119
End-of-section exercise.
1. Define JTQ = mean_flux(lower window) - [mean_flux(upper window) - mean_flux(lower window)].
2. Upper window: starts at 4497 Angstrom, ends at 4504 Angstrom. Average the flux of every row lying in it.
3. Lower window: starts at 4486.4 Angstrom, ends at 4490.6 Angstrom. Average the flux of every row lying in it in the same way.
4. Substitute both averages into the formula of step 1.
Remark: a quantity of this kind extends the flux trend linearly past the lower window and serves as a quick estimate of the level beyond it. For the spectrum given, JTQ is 13.2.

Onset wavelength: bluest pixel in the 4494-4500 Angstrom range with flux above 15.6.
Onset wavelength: 4497.29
